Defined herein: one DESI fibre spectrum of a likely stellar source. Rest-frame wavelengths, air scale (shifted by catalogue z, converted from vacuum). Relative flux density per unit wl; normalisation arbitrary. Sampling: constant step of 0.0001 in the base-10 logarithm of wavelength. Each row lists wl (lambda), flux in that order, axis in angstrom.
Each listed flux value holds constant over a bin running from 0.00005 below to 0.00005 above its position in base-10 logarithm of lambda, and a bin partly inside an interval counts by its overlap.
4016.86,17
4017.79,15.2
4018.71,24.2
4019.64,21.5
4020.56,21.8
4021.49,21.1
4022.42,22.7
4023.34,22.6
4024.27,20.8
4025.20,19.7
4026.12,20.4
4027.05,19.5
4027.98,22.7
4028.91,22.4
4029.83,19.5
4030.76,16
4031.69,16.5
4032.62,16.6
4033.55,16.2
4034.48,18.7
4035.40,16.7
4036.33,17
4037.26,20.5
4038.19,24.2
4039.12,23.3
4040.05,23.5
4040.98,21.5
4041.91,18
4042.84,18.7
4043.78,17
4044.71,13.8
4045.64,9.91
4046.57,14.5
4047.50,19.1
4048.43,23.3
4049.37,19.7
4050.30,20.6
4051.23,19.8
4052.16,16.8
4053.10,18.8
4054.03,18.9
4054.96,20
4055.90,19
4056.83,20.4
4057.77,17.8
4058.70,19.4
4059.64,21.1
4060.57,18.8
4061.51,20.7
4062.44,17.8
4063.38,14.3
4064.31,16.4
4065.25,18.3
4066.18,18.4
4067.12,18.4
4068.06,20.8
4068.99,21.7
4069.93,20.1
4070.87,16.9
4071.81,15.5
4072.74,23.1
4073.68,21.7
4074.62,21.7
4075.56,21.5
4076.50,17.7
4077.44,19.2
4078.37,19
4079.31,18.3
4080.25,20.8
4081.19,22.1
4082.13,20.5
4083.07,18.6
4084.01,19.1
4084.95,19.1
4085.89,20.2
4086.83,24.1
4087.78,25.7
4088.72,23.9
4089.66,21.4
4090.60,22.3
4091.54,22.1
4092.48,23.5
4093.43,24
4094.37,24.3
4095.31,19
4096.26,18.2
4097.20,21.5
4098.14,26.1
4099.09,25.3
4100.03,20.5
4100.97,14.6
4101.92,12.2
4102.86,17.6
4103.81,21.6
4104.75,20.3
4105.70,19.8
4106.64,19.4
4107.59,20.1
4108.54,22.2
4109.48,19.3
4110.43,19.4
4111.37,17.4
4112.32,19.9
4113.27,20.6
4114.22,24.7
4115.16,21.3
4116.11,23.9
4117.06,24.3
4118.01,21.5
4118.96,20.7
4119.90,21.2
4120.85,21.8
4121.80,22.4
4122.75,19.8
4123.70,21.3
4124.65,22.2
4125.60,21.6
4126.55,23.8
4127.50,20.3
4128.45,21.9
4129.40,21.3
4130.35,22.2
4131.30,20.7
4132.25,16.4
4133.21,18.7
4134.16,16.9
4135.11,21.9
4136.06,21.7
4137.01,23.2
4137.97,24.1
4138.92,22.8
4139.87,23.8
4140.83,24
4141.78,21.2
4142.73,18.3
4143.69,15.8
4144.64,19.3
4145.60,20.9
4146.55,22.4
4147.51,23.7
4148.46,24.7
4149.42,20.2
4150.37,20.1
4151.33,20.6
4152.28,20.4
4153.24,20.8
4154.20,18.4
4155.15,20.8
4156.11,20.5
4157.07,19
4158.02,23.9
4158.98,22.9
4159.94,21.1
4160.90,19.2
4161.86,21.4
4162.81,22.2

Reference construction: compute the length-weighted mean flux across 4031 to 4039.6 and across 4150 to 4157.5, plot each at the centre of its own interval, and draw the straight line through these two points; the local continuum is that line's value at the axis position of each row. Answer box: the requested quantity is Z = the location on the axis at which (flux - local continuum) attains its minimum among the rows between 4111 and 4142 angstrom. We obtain 4132.25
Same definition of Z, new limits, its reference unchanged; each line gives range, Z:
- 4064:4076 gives 4071.81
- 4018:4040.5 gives 4030.76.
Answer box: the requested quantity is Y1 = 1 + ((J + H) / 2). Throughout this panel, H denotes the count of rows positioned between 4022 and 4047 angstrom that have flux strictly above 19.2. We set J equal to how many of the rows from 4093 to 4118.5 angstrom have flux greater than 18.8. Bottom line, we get 19.0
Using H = 14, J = 22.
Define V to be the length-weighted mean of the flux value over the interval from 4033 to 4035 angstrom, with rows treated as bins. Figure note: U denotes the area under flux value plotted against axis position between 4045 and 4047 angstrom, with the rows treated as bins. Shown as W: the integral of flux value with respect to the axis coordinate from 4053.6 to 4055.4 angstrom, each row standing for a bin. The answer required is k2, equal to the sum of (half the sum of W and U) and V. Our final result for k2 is 47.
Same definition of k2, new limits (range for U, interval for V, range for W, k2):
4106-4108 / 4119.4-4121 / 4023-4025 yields 63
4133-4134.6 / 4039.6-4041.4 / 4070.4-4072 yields 50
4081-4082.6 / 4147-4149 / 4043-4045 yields 57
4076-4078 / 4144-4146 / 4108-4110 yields 59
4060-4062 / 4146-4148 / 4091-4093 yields 66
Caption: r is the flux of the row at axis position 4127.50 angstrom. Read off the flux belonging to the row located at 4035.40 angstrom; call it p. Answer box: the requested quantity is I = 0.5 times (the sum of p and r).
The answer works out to 18.5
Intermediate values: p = 16.7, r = 20.3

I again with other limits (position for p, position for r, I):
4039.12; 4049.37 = 21.5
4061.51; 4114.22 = 22.7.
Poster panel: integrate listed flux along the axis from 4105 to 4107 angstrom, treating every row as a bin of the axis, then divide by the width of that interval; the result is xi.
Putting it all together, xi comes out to 19.7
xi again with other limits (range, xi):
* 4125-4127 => 22.7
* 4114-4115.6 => 22.9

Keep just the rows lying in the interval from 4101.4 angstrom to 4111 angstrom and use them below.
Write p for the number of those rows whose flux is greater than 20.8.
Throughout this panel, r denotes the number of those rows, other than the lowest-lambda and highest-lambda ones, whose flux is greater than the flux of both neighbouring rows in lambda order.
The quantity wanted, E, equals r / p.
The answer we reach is 1.00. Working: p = 2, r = 2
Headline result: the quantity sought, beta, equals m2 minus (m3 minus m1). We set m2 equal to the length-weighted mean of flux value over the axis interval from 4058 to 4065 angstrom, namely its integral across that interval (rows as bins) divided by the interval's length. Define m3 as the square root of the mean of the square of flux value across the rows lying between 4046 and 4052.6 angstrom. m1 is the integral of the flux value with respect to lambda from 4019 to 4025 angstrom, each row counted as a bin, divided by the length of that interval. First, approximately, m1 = 21.7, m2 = 18.3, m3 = 19.3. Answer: 20.8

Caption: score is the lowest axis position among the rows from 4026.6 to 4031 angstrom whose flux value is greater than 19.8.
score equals 4027.98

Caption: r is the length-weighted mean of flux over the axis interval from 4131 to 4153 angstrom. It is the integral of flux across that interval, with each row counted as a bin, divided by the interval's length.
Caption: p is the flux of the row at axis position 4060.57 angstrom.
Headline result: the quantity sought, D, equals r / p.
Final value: 1.11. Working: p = 18.8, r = 20.9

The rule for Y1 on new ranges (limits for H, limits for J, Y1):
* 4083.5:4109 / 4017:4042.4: 20.0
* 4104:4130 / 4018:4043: 23.0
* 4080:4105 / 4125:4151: 21.5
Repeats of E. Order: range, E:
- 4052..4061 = 3.00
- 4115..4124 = 0.25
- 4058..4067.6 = 2.00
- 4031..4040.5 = 1.00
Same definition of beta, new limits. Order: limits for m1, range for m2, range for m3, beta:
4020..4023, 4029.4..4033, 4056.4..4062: 19.3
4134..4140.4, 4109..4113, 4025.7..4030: 20.5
